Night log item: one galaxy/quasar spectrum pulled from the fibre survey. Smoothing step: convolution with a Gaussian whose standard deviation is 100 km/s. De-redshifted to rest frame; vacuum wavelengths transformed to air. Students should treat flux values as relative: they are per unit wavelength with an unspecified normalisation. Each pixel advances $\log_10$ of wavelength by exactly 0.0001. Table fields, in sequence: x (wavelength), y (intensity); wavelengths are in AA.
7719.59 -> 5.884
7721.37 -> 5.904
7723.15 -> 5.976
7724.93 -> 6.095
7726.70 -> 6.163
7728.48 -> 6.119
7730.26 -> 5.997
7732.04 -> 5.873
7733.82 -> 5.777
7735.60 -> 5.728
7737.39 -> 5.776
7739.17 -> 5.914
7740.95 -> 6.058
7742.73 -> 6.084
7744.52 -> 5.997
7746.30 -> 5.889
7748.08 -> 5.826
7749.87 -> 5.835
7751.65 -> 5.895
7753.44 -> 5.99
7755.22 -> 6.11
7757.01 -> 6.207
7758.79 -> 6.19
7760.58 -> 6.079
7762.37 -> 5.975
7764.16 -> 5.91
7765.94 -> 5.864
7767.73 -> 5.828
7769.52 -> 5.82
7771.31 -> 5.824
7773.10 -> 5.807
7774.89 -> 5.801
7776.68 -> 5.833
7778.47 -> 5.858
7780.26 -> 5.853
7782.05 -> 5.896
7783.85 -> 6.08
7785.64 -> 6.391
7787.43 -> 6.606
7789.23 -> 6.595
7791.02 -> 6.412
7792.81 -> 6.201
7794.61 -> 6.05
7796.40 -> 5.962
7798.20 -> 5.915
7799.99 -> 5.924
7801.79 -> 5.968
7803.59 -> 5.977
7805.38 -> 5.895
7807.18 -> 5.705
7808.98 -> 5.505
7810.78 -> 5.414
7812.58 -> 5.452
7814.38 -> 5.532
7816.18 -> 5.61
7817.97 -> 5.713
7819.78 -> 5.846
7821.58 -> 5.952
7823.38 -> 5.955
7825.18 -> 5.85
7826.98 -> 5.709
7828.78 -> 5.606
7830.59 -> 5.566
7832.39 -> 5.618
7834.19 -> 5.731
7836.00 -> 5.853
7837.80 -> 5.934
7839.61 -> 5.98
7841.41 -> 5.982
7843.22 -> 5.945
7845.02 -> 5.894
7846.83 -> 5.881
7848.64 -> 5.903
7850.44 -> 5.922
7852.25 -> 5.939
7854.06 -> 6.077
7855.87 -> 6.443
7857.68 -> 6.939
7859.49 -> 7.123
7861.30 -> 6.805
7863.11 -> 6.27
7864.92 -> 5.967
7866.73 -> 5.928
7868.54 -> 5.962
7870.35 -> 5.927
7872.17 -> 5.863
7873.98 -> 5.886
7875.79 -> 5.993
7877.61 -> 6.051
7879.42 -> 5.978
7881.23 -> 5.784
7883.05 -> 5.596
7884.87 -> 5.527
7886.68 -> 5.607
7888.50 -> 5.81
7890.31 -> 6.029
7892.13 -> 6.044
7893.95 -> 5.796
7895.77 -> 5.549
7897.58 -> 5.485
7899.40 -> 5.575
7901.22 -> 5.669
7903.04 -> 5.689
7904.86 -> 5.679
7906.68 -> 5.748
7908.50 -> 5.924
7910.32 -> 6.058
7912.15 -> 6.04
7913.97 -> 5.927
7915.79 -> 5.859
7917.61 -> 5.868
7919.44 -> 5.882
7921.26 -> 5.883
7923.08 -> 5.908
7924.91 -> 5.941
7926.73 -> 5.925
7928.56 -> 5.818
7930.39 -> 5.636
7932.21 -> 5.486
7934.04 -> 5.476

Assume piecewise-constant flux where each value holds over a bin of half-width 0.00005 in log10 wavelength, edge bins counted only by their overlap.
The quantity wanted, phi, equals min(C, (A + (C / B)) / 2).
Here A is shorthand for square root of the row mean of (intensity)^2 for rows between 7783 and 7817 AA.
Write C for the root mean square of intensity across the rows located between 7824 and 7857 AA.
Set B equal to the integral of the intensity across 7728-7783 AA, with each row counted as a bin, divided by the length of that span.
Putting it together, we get 3.48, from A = 5.97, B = 5.92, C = 5.88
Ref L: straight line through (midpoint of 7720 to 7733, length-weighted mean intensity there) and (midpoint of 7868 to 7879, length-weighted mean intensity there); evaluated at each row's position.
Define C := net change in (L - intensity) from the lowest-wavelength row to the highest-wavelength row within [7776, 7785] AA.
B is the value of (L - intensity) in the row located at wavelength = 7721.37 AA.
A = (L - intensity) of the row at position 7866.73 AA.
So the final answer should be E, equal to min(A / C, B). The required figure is -0.09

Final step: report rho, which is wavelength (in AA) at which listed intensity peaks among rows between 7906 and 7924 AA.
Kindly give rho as 7910.32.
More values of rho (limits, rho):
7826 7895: 7859.49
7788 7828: 7789.23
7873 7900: 7877.61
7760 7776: 7760.58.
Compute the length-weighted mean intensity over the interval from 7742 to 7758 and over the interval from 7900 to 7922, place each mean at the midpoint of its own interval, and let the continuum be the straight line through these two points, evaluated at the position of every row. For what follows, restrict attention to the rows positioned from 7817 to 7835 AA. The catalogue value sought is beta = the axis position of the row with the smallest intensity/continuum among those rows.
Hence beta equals 7830.59 AA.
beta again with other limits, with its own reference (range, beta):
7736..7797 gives 7737.39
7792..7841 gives 7810.78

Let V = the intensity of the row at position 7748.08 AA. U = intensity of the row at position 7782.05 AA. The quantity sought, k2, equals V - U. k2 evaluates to -0.07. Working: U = 5.896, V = 5.826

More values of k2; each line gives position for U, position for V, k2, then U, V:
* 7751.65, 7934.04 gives -0.42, 5.895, 5.476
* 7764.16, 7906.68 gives -0.16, 5.91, 5.748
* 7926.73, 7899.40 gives -0.35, 5.925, 5.575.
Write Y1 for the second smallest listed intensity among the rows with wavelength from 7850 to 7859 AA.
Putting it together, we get 5.939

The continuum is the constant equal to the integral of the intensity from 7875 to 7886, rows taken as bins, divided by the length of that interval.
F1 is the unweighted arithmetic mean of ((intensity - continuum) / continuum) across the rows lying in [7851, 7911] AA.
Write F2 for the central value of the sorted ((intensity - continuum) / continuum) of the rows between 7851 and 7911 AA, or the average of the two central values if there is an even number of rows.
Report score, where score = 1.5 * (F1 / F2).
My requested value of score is 2.0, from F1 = 0.03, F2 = 0.019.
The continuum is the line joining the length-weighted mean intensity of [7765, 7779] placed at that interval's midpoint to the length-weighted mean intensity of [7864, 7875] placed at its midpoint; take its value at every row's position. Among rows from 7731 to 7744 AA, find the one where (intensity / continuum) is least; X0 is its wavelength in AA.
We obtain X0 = 7735.60 AA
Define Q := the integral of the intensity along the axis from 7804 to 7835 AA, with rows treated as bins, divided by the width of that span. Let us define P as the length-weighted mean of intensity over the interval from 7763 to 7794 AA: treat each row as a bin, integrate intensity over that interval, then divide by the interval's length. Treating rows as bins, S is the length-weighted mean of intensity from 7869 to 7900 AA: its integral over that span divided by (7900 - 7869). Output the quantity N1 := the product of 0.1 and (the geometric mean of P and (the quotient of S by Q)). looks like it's 0.248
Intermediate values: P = 6.03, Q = 5.69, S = 5.80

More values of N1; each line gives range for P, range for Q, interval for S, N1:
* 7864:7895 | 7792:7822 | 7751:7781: 0.245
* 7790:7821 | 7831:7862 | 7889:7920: 0.236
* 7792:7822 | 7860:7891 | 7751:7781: 0.240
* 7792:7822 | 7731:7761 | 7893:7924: 0.238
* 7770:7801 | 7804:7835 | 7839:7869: 0.256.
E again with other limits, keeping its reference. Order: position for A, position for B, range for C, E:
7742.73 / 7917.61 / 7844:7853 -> 0.06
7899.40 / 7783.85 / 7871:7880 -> -3.05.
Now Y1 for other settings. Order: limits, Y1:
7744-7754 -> 5.835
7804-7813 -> 5.452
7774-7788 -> 5.833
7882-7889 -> 5.596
